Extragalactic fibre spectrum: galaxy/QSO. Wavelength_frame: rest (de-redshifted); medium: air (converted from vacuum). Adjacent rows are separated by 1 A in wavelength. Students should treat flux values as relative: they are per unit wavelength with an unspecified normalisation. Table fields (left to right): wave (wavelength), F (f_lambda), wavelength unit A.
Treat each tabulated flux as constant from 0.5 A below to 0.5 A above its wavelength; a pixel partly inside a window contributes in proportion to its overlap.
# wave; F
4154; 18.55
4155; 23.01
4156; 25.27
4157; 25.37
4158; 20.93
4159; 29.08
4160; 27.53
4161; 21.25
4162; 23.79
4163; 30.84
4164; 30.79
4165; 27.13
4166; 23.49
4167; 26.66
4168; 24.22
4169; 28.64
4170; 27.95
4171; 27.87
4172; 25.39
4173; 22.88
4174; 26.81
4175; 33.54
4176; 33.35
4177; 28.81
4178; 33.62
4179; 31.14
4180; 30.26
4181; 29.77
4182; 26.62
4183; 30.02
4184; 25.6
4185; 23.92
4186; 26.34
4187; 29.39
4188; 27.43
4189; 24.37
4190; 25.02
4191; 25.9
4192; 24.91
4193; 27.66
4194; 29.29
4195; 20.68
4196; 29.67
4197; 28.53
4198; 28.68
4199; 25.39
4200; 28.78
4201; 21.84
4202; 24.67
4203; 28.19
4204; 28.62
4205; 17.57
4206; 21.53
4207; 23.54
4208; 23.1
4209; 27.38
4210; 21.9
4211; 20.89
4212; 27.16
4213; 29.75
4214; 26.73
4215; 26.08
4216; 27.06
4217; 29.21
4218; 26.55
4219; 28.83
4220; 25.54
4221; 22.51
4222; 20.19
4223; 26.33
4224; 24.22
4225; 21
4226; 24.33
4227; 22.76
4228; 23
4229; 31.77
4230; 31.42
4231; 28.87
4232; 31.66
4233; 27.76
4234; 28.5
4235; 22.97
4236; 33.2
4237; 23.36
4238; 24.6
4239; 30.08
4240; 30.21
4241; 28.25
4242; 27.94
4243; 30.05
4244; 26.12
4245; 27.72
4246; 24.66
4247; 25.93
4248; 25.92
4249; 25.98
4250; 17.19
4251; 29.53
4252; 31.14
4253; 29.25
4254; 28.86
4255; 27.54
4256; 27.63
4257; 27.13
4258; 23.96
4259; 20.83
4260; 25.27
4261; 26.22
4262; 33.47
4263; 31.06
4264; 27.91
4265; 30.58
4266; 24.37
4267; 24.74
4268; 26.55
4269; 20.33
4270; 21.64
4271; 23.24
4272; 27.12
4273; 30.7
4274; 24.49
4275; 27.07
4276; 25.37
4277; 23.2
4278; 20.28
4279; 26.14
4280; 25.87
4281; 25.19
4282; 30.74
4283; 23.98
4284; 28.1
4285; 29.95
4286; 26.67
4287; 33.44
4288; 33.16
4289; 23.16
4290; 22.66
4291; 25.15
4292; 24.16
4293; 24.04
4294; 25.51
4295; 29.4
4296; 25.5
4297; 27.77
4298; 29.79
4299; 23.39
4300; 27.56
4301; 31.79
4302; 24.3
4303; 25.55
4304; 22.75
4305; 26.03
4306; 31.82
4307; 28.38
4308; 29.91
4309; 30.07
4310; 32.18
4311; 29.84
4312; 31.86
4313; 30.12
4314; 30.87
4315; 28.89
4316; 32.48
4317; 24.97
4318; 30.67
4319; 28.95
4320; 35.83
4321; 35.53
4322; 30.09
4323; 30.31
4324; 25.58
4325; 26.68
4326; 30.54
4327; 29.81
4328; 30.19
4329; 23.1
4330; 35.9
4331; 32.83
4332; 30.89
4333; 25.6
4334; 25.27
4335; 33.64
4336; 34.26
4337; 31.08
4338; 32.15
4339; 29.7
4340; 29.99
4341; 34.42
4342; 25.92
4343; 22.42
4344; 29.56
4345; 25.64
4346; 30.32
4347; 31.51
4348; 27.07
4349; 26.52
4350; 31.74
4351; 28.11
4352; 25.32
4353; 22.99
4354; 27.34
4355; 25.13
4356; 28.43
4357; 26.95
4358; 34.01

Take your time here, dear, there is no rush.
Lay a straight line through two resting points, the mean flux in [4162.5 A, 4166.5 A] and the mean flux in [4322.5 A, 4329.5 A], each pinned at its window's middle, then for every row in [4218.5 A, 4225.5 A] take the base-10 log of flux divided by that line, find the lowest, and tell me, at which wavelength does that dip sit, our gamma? 4222 A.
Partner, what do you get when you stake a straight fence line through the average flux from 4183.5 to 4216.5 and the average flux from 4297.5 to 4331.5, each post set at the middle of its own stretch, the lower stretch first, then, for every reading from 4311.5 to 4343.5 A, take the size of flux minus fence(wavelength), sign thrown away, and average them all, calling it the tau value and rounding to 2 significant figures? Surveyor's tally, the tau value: 2.8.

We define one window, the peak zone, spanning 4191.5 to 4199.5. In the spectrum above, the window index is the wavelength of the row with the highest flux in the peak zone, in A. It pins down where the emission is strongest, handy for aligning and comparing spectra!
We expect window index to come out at 4196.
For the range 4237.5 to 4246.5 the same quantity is 4240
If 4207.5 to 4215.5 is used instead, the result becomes 4213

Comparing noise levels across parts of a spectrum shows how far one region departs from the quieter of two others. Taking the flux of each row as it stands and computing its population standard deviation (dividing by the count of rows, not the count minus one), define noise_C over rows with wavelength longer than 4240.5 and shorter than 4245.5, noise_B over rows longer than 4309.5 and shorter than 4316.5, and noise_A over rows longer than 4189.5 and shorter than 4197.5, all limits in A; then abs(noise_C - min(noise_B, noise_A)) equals 0.0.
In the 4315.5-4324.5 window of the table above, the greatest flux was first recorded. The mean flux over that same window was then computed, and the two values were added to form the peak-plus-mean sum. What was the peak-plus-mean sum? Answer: 66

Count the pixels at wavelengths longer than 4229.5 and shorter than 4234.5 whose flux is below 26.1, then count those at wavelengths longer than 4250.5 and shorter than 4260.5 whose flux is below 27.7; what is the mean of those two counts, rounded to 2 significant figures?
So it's 3.0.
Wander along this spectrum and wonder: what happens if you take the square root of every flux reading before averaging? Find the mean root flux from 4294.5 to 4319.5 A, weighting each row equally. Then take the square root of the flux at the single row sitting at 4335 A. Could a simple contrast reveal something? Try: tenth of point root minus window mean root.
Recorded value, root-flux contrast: -4.76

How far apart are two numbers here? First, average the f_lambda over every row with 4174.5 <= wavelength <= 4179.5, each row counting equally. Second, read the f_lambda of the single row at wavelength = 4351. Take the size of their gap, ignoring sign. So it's 4.0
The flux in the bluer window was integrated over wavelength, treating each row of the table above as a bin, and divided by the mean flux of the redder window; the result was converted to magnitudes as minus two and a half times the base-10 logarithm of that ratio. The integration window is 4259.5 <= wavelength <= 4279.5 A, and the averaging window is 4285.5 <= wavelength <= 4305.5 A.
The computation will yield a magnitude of -3.23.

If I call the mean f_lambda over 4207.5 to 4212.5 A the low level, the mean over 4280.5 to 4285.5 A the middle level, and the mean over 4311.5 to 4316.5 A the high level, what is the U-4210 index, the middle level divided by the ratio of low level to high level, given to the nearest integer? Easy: 35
